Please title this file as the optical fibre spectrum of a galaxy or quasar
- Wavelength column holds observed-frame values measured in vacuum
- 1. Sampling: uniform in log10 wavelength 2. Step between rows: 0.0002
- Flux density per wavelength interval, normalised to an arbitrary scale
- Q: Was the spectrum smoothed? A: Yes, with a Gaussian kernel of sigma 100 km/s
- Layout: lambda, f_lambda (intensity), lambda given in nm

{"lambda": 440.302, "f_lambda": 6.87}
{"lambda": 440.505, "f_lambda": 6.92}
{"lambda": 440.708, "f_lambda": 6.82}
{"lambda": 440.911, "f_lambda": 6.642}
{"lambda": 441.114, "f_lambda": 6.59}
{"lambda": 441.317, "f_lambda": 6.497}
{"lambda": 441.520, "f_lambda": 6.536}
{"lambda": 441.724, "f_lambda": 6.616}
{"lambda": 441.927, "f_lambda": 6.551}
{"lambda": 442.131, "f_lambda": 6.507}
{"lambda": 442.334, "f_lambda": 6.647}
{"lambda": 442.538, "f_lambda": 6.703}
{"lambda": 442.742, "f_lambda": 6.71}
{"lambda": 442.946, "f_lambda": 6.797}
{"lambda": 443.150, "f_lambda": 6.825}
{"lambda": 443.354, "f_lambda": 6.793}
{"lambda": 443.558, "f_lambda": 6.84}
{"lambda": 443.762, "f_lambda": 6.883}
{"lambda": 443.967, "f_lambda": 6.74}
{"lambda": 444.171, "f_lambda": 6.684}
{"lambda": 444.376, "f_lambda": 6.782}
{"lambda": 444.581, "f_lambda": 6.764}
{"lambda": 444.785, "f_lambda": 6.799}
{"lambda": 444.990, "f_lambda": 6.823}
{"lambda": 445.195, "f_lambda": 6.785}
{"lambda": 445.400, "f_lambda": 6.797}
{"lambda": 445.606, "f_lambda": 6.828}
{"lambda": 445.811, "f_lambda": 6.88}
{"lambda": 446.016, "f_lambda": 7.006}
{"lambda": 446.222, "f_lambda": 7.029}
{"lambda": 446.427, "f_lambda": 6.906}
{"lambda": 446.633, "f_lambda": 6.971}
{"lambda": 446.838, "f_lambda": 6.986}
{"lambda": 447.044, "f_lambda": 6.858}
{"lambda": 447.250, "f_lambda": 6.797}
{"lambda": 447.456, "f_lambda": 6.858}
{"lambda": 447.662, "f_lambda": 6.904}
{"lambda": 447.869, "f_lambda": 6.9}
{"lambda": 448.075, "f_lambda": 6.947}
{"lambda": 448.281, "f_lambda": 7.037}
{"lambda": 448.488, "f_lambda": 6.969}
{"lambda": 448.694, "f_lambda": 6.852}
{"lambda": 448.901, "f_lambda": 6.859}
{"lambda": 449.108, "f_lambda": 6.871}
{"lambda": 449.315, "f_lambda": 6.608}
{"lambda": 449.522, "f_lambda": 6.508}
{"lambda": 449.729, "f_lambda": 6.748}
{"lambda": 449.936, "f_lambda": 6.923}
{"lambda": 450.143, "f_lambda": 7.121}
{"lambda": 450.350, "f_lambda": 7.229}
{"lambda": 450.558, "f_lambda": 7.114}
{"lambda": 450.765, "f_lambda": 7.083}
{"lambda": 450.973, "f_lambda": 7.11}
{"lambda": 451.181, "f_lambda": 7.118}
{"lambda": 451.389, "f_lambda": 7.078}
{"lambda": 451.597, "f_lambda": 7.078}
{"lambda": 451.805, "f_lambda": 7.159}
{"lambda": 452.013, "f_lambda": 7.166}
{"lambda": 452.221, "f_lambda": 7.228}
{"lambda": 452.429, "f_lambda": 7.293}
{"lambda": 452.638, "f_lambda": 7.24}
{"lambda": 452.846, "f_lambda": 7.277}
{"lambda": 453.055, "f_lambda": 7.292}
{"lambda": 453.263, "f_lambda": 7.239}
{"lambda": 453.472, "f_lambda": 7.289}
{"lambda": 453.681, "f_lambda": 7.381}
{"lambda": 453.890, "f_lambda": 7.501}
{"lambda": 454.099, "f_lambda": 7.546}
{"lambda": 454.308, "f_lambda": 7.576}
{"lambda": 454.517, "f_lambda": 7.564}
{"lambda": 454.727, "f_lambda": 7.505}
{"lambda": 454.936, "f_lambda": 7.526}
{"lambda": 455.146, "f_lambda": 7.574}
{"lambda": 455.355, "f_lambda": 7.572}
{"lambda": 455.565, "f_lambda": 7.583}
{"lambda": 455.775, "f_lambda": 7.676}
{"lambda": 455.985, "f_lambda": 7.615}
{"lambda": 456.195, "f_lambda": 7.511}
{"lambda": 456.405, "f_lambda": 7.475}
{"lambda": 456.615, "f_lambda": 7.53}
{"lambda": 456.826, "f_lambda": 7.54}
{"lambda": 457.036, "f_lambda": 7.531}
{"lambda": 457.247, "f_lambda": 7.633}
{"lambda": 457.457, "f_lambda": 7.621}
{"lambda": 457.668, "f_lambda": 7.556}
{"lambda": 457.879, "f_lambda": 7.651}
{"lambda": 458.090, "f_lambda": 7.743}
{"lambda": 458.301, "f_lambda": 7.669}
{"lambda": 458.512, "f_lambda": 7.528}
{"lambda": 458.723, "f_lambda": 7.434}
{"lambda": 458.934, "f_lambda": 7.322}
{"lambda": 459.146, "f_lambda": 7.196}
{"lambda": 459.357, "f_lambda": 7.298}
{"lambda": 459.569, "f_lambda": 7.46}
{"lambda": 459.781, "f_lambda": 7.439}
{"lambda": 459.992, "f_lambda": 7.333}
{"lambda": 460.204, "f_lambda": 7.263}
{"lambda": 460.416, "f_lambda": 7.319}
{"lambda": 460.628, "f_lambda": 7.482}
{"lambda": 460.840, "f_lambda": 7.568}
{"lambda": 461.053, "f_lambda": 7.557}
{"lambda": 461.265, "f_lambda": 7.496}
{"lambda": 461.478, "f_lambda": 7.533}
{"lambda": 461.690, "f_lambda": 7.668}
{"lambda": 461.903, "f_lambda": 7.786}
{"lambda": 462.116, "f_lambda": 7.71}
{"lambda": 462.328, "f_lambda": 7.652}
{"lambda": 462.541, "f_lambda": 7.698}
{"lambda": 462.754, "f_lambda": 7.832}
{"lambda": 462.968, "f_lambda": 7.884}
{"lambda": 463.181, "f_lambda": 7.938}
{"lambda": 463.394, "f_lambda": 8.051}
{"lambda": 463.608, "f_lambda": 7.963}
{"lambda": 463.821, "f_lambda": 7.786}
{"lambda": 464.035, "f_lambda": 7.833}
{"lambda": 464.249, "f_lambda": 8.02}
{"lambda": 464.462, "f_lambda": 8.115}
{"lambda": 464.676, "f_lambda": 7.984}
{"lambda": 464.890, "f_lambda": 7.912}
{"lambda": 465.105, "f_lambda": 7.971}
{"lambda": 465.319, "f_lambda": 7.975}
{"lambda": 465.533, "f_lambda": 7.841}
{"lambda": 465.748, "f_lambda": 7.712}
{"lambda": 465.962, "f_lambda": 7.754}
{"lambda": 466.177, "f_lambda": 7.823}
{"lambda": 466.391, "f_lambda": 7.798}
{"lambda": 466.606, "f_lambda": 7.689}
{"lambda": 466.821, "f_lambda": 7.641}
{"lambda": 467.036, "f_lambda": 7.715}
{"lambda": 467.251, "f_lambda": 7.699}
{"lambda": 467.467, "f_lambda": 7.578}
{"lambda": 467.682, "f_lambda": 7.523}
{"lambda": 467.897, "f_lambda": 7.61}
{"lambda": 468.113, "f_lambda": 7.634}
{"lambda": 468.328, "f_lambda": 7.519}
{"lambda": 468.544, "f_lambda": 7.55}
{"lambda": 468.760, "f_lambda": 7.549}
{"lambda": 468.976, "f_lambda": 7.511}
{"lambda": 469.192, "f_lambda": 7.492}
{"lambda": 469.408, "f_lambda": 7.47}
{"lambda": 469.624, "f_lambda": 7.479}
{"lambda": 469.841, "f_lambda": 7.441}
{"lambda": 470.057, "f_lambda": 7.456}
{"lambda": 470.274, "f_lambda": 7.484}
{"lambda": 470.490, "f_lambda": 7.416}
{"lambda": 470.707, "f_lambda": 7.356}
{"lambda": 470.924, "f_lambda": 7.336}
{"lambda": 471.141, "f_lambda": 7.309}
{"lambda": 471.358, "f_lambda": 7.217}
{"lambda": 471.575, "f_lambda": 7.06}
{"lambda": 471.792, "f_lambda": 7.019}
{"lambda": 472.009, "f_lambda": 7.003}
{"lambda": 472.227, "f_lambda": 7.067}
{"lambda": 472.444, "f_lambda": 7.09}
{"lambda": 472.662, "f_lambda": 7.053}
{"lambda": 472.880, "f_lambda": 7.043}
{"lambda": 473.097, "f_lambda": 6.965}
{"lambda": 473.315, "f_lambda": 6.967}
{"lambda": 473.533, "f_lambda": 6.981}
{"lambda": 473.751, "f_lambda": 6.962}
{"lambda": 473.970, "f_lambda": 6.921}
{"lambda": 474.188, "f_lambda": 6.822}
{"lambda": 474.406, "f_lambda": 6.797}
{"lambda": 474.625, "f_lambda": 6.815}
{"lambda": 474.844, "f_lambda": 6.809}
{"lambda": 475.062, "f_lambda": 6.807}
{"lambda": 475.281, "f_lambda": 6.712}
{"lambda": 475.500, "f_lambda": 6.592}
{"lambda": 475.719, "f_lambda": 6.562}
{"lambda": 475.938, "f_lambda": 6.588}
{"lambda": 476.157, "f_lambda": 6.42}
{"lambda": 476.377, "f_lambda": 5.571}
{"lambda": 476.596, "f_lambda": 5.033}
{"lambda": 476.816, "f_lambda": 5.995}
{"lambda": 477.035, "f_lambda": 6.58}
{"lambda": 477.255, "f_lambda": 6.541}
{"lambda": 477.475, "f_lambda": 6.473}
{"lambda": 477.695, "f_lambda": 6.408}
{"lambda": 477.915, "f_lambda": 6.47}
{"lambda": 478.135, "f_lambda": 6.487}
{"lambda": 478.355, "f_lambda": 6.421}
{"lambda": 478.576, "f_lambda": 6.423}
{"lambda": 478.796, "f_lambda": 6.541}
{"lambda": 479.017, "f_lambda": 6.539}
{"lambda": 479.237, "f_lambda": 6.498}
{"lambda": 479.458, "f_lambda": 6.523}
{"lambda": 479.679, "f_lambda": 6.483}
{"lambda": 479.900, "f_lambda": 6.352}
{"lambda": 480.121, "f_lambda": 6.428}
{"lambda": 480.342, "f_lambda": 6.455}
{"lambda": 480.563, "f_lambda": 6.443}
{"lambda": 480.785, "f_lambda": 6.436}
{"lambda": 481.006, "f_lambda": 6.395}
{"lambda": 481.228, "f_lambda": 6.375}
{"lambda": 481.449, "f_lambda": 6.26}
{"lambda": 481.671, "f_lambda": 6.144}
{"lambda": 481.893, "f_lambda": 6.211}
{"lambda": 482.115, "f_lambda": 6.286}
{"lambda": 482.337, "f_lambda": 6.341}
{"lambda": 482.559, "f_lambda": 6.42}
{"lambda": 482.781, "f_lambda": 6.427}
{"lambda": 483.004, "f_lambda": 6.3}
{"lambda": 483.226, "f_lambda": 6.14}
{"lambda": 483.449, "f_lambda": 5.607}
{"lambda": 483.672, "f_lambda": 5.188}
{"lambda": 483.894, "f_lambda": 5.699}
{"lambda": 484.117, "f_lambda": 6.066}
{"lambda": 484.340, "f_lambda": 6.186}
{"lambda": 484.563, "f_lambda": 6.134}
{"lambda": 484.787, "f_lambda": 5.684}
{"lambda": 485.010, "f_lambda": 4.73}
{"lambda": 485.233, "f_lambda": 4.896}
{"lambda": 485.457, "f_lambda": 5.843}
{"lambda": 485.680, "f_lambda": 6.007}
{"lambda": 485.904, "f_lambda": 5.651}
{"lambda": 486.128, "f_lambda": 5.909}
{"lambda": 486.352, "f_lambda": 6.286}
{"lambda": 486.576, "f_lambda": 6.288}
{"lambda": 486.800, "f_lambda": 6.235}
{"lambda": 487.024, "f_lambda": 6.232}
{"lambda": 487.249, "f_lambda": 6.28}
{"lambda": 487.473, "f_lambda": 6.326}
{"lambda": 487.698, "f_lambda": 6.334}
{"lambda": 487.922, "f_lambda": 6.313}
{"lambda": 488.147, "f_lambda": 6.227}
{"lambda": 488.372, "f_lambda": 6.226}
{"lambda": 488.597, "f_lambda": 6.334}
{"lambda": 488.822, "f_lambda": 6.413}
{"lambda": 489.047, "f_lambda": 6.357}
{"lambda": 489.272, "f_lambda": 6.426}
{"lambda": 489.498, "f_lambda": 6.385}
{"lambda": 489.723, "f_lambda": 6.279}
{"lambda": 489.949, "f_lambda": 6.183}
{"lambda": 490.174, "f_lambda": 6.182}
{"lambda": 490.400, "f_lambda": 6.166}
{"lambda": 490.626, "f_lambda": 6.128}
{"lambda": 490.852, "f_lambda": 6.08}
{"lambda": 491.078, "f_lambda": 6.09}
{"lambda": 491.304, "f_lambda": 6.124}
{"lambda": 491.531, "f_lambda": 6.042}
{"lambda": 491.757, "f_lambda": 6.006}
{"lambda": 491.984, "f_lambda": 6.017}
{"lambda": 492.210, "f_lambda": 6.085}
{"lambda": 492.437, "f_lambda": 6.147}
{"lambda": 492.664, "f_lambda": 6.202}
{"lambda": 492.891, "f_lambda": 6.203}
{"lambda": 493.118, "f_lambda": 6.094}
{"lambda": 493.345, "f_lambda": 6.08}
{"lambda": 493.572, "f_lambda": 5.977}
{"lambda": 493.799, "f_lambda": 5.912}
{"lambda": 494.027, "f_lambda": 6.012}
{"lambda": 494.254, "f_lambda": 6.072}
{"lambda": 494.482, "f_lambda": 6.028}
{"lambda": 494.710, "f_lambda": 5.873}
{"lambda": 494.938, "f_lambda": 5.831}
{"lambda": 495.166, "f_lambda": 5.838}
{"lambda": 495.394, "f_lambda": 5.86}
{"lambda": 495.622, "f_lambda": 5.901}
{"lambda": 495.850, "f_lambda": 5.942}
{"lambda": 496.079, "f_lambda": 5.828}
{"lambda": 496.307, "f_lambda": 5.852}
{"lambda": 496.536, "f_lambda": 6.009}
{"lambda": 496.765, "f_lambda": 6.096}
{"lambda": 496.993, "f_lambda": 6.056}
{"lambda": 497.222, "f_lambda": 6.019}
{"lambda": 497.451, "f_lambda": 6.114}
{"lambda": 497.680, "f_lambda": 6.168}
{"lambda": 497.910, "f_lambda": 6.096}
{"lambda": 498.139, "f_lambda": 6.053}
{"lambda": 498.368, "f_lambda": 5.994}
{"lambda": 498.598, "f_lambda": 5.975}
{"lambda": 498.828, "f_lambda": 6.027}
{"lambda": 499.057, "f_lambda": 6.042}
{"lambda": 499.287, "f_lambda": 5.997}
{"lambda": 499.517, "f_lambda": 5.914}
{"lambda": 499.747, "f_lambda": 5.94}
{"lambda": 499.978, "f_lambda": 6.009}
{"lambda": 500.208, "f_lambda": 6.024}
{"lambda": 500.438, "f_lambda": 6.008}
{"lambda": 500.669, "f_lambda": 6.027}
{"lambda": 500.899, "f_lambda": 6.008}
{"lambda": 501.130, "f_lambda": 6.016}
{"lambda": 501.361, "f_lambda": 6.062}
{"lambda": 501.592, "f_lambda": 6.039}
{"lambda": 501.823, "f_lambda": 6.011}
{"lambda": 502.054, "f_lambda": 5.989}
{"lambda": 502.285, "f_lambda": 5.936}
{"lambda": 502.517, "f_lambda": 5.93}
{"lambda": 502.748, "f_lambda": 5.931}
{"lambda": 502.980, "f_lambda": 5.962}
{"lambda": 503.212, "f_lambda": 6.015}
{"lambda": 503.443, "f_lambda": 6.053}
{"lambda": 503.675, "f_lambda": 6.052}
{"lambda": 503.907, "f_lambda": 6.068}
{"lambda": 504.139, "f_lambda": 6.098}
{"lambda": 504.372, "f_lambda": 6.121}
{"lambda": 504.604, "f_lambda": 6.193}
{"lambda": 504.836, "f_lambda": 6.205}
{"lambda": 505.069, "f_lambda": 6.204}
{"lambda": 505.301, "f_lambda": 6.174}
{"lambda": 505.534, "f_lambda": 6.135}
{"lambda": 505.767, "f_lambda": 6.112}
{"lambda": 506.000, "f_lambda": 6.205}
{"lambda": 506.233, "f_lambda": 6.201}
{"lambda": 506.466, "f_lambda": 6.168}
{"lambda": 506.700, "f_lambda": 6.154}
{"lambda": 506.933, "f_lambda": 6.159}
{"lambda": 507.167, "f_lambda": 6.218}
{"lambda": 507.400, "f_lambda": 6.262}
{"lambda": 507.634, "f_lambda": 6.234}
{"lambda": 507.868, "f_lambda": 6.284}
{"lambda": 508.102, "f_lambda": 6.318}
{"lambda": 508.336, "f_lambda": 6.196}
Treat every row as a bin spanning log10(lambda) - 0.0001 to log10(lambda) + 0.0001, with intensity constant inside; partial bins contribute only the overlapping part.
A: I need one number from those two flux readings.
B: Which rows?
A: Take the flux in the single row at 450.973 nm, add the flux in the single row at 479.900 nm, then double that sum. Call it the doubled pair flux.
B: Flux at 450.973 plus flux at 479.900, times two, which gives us 26.9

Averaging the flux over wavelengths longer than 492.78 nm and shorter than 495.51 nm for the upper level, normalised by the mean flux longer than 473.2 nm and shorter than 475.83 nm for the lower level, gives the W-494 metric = 0.88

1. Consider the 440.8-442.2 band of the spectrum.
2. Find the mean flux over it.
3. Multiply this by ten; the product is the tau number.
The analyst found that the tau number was 66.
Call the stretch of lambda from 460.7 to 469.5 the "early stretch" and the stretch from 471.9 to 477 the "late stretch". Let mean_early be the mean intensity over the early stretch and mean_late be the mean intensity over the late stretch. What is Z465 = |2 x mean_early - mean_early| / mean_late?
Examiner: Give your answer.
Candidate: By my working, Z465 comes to 1.16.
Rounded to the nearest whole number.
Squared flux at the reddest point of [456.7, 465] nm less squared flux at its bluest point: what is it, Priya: 6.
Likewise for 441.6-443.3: 3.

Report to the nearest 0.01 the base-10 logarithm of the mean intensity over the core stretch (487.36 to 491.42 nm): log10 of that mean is 0.80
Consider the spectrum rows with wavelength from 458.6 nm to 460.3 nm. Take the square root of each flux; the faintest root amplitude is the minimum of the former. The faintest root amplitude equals 2.68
